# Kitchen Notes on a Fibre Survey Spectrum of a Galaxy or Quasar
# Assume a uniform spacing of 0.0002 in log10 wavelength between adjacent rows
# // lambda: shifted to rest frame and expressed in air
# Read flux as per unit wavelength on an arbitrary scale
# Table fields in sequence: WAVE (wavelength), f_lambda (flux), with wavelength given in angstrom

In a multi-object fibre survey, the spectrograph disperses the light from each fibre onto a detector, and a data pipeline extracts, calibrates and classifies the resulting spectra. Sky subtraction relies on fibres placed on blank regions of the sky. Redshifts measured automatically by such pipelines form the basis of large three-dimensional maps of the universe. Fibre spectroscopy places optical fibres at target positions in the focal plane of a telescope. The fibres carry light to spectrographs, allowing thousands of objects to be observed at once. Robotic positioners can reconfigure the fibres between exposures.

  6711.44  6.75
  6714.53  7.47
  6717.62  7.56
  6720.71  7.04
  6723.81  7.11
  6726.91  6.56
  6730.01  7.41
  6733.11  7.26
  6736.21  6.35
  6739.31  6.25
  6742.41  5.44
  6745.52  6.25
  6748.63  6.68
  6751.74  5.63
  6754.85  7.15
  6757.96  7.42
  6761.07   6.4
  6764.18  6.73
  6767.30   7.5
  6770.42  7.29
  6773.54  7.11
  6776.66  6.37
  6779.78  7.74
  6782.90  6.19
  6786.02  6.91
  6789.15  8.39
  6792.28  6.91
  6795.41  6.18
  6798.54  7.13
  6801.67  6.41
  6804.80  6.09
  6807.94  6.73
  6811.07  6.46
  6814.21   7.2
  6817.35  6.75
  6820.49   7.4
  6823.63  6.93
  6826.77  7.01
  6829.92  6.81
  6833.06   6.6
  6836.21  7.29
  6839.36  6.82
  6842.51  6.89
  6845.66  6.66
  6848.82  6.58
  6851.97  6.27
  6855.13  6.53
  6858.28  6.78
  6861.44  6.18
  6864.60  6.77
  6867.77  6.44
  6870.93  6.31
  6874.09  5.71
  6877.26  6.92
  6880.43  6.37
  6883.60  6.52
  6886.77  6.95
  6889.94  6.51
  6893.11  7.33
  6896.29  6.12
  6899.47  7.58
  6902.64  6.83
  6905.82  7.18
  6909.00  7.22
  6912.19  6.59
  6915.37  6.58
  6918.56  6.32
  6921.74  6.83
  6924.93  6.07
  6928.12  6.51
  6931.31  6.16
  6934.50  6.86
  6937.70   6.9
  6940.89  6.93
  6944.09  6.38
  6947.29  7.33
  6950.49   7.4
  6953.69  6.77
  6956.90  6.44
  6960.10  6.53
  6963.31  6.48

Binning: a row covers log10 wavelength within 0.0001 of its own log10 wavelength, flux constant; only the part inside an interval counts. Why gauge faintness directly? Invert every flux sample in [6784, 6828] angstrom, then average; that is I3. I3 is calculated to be 0.146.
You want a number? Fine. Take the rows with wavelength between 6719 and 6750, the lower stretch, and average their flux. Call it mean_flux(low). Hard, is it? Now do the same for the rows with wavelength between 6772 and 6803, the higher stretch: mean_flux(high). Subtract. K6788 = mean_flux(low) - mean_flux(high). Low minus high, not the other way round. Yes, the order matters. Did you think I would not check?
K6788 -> -0.30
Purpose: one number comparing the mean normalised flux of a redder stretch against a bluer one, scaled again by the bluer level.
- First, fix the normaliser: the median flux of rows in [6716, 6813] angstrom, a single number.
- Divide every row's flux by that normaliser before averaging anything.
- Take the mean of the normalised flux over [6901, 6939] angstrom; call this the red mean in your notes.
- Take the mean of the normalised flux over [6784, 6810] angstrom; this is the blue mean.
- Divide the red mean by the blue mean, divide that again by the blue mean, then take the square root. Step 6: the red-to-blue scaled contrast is 0.98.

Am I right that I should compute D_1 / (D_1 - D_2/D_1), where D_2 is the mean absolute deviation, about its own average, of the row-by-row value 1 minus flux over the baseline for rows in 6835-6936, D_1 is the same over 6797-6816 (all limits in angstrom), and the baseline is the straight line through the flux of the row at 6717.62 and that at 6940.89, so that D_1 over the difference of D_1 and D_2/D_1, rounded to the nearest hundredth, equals -0.05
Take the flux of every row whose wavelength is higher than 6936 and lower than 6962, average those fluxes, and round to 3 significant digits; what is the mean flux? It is 6.83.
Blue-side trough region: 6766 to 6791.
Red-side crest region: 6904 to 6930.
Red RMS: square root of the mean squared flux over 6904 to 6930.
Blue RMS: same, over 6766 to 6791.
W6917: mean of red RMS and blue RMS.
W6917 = 6.95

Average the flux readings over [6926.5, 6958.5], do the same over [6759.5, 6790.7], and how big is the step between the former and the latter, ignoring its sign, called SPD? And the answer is 0.30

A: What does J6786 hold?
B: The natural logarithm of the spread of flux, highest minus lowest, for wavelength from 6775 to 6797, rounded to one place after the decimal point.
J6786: 0.8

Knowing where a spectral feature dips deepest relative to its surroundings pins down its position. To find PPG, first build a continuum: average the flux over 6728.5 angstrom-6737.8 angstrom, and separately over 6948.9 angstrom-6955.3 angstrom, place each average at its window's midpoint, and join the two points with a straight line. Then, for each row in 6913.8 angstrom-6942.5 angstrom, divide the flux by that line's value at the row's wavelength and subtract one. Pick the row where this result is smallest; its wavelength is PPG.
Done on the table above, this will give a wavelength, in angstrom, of 6924.93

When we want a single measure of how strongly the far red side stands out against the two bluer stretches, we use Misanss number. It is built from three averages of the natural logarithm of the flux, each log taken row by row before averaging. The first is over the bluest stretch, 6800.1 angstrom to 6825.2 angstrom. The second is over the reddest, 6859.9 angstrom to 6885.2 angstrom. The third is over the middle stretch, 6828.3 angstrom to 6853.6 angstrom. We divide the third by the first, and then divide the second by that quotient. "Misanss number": 1.86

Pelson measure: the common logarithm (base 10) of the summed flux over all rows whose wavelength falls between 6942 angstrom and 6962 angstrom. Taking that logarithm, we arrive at 1.61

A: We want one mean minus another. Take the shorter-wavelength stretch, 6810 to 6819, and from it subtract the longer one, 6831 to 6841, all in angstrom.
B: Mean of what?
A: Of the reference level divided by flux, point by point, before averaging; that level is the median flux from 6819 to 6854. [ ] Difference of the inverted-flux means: 0.01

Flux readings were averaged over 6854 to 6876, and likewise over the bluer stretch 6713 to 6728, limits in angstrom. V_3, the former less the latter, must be -0.8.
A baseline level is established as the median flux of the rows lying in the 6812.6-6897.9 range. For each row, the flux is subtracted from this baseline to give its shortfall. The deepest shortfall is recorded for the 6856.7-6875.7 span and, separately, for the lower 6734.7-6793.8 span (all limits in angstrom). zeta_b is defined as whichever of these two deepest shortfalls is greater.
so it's 1.3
